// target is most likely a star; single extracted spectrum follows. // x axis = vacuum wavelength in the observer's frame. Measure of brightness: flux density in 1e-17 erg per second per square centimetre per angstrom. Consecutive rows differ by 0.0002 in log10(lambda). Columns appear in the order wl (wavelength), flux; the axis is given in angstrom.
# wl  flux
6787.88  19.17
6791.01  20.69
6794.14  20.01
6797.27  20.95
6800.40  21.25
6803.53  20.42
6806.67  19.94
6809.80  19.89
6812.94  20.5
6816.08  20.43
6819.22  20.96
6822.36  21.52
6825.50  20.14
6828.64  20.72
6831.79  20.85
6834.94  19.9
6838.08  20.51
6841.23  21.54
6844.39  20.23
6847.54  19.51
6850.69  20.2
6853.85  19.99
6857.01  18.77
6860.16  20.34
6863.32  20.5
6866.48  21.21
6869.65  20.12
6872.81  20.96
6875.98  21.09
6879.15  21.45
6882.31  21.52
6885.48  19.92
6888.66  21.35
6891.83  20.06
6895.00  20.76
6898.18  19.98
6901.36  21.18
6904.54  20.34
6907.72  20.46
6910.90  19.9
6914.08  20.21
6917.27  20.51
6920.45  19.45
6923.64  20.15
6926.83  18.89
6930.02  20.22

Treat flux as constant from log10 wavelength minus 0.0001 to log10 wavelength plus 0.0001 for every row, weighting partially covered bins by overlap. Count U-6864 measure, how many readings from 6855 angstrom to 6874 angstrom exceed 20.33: 4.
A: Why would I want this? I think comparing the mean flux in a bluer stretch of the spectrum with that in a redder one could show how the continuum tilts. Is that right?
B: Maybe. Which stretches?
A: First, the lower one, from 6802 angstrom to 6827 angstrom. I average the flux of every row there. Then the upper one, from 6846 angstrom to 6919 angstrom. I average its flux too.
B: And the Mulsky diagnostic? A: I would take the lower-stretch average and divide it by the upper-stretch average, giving 1.001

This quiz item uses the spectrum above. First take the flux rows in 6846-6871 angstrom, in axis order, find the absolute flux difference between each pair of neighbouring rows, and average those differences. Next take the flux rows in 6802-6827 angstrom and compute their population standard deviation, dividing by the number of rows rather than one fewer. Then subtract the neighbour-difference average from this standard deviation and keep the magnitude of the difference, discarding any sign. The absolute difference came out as 0.3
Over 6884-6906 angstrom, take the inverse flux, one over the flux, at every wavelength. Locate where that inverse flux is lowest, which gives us 6888.66 angstrom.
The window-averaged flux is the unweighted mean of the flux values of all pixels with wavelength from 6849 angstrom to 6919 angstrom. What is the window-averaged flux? 20.5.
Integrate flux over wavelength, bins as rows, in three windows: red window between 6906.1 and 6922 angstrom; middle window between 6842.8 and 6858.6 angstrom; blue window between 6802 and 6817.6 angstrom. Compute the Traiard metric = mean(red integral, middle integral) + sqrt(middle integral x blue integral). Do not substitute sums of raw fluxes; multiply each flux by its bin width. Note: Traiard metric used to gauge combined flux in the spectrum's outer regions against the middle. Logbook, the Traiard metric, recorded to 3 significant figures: 630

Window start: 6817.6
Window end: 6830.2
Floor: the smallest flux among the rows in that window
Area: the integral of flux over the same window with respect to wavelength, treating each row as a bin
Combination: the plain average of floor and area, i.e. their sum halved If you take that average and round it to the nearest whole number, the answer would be 141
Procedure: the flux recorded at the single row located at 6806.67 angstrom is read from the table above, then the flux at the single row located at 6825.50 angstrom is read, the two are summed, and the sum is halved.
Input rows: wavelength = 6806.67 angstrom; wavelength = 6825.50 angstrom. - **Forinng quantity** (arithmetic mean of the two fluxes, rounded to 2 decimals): 20.04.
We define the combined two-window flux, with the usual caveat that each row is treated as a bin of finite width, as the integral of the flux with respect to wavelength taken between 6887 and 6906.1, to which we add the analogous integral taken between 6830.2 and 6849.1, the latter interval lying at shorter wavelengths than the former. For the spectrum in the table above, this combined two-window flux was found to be 779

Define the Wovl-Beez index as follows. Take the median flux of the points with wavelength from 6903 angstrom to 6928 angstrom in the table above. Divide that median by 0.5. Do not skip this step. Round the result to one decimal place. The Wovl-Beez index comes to 40.4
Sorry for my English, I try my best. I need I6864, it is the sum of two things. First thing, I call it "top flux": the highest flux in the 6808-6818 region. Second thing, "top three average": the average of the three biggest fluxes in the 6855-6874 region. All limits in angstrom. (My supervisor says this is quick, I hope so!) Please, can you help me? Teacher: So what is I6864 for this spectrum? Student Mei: 41.4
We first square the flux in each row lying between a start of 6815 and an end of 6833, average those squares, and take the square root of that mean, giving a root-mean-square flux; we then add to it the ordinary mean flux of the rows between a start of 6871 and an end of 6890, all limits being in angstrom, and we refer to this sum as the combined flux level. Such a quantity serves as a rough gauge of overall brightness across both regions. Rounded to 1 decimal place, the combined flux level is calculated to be 41.8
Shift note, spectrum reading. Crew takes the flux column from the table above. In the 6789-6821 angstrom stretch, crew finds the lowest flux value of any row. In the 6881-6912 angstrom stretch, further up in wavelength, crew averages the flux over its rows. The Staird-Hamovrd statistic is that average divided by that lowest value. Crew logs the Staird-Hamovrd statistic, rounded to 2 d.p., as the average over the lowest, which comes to 1.03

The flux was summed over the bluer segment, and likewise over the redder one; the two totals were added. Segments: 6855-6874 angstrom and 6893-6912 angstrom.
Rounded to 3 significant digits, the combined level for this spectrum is 245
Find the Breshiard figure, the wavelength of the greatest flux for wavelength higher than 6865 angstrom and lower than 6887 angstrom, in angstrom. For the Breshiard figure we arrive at 6882.31 angstrom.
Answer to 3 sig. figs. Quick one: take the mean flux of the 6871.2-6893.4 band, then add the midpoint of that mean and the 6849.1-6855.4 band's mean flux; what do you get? 41.4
